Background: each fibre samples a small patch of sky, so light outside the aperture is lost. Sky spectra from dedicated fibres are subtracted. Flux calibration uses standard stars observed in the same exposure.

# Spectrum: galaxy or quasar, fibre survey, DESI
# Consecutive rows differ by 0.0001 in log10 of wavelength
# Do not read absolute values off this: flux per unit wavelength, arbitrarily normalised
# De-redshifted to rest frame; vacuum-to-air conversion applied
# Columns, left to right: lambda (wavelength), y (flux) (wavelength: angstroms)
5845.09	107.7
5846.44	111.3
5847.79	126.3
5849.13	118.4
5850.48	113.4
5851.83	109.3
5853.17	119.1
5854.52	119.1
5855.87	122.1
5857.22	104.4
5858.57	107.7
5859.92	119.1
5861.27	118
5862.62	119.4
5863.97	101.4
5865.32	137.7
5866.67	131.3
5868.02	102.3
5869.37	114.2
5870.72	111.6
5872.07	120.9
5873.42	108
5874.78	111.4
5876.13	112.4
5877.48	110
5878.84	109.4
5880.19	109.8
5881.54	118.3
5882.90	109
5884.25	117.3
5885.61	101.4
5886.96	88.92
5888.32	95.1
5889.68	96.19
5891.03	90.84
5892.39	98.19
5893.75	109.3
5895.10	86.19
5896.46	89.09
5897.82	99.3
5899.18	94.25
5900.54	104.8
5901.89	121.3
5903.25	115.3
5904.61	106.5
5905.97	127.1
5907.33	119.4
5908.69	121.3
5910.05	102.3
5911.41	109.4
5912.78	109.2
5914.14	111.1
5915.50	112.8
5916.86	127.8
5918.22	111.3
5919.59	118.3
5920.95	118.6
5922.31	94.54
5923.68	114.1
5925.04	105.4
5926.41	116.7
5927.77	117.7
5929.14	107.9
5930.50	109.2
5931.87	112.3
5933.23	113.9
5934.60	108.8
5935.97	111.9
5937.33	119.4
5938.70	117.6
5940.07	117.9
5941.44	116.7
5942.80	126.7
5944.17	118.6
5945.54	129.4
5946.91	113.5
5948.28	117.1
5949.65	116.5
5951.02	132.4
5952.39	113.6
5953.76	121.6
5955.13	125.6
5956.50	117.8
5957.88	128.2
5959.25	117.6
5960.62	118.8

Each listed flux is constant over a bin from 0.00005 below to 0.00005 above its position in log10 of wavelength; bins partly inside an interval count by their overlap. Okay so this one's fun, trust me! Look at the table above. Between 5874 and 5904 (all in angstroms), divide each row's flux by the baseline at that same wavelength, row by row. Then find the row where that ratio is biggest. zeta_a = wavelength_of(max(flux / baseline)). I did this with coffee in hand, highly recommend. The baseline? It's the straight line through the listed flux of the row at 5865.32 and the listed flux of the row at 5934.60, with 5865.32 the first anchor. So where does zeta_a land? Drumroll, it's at 5901.89 angstroms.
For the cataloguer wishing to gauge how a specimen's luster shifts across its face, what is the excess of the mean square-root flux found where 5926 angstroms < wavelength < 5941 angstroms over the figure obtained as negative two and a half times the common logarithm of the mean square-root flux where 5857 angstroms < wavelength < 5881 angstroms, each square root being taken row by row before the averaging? 13.2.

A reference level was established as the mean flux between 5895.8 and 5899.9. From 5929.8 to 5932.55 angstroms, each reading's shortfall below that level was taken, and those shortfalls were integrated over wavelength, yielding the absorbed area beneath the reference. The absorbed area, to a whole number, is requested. -45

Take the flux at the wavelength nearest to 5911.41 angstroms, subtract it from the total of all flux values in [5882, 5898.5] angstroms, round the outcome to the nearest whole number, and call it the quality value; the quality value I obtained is 1071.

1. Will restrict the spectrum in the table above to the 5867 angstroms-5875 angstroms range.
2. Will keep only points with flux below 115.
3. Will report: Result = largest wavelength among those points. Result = 5874.78 angstroms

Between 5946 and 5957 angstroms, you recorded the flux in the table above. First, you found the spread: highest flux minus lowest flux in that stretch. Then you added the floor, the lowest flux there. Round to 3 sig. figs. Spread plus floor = 132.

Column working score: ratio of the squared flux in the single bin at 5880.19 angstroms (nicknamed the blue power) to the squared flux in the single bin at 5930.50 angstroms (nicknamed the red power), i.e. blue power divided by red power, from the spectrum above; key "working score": 1.01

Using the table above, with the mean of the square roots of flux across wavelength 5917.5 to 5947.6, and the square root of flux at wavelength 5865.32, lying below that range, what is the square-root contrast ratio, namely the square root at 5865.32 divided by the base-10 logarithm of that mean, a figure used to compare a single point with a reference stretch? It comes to 11.4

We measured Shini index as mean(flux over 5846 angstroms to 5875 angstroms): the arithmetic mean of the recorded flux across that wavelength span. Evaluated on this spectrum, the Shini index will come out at 116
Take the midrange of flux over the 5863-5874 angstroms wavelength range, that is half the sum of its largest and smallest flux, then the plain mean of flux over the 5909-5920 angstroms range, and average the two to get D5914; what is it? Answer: 116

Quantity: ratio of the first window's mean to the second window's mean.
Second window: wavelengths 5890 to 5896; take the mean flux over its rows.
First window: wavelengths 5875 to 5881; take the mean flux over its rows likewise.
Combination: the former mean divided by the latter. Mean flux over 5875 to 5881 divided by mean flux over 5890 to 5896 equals 1.15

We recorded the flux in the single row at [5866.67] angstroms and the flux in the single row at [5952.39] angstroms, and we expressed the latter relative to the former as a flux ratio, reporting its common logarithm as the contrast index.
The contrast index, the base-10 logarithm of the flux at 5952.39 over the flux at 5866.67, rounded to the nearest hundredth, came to -0.06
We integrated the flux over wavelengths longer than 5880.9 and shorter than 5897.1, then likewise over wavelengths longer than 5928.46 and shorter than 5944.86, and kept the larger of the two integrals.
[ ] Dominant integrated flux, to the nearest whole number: 1888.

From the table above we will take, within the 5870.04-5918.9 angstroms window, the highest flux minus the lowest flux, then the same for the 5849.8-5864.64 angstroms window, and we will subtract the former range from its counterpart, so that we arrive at -21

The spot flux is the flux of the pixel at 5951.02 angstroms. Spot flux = 132.4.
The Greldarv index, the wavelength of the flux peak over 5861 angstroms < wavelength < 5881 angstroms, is 5865.32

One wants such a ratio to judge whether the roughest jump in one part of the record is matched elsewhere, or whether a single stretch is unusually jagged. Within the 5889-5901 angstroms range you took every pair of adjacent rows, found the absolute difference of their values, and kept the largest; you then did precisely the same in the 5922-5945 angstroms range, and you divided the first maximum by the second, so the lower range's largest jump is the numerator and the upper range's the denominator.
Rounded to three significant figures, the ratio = 1.18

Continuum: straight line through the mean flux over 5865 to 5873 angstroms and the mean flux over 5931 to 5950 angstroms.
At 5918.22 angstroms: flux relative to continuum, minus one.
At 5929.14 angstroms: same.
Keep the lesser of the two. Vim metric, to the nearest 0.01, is -0.08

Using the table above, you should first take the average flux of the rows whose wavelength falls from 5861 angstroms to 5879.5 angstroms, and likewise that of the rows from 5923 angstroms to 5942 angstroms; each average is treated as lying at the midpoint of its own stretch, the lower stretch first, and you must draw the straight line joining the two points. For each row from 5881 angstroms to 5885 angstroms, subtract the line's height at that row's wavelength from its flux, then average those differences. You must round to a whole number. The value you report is 0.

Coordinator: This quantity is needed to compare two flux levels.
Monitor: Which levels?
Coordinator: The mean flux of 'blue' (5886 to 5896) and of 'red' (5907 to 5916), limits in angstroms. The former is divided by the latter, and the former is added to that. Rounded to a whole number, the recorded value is 96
